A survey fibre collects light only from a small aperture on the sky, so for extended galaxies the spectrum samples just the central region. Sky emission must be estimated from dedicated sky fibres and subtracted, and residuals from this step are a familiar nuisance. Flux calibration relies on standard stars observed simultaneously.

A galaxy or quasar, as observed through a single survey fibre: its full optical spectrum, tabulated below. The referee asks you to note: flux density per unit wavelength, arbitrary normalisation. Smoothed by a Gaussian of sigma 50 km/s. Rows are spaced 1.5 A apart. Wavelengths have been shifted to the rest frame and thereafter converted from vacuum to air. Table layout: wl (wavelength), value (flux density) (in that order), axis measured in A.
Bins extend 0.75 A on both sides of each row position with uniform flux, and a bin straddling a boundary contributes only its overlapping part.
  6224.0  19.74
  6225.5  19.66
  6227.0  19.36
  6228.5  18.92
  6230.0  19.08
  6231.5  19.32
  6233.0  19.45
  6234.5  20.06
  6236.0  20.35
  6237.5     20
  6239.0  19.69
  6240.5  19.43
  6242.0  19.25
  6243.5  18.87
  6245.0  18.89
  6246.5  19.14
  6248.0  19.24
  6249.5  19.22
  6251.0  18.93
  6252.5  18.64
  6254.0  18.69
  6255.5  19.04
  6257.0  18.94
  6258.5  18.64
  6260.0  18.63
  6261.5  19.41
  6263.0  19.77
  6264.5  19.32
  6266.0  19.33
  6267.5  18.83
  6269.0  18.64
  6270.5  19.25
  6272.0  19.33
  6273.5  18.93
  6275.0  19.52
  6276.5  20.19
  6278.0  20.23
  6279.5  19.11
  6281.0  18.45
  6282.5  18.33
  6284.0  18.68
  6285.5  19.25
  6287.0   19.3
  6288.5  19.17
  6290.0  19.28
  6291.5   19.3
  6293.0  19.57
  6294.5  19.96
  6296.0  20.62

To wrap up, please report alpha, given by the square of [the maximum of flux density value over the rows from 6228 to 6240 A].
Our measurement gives 414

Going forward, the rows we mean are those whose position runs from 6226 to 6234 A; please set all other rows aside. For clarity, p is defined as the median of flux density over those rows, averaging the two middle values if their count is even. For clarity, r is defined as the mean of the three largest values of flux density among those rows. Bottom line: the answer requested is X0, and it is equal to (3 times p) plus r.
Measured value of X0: 77.3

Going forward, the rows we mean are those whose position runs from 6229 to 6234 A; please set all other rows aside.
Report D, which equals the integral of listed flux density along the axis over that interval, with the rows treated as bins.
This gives 97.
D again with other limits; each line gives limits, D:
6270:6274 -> 77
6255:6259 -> 76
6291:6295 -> 78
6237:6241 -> 79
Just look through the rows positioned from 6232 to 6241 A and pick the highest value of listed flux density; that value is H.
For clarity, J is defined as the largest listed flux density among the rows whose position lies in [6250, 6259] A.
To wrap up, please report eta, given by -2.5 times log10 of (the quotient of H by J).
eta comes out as -0.072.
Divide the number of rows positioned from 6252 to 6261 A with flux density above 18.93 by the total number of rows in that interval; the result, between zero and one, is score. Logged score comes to 0.33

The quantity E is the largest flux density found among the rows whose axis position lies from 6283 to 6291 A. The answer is 19.3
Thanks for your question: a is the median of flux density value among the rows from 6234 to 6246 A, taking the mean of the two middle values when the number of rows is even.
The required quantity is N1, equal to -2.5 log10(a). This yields -3.23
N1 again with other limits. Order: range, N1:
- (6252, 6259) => -3.18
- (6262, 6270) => -3.22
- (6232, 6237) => -3.26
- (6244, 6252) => -3.20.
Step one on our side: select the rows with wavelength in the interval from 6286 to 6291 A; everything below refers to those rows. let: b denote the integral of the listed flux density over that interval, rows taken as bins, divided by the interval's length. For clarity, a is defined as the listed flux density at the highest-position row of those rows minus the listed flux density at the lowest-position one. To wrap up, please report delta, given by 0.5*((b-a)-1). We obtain 9.1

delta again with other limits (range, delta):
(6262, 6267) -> 9.4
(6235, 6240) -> 9.8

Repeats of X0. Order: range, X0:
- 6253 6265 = 76.5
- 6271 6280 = 78.3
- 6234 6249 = 78.2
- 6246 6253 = 76.6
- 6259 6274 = 77.4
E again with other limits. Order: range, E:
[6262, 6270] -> 19.77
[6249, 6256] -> 19.22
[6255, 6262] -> 19.41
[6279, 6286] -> 19.25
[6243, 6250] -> 19.24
